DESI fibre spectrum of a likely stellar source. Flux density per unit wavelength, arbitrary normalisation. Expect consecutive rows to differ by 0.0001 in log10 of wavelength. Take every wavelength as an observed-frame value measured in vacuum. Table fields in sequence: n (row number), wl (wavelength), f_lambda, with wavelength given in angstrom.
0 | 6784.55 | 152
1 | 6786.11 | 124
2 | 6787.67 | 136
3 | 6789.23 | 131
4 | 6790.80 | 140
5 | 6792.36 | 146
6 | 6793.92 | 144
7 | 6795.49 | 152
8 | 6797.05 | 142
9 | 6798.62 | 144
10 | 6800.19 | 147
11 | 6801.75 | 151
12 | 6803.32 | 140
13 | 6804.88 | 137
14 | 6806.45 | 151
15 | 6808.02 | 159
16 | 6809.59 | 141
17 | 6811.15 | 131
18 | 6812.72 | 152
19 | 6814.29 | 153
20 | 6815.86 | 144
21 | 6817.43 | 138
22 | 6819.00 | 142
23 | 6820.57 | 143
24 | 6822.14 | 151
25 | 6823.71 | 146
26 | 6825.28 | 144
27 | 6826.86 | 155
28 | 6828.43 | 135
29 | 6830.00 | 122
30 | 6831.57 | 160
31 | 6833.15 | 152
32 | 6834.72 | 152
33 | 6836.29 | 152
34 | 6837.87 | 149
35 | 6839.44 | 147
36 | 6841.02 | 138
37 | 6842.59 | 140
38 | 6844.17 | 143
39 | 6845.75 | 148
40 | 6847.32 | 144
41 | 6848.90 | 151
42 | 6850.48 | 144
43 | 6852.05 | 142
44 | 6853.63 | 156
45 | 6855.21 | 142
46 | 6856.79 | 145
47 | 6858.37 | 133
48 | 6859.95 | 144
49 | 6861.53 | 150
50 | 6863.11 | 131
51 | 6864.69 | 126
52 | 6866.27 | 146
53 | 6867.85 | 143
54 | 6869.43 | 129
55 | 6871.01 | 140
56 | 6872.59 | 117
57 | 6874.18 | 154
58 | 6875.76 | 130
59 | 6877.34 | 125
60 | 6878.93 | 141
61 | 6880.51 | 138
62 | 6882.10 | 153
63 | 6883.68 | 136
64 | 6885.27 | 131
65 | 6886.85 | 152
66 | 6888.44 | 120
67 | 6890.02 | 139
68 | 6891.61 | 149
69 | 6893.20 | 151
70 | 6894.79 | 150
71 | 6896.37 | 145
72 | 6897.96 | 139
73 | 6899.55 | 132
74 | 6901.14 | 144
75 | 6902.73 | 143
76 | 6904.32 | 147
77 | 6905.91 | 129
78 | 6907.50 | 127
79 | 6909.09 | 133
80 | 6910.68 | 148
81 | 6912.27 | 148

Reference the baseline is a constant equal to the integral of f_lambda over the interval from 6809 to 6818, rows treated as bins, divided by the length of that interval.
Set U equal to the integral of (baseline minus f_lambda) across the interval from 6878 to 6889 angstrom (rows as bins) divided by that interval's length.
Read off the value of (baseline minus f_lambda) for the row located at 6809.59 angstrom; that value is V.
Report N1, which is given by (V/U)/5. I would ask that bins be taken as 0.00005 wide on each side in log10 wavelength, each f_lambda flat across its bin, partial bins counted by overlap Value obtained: 0.1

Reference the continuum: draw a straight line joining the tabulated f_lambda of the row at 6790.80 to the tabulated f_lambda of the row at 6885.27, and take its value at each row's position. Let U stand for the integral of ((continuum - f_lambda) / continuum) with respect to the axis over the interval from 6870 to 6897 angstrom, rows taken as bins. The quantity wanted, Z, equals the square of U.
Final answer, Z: 2.9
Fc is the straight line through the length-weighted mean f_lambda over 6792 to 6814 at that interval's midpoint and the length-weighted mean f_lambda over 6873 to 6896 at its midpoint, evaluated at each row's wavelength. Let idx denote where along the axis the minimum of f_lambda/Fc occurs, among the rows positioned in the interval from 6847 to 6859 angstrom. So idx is 6858.37 angstrom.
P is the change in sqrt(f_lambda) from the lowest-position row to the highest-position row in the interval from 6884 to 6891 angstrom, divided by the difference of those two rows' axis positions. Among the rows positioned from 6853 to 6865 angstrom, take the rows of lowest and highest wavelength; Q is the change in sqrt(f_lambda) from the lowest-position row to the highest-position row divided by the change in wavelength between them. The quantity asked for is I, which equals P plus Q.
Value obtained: -0.04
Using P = 0.07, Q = -0.11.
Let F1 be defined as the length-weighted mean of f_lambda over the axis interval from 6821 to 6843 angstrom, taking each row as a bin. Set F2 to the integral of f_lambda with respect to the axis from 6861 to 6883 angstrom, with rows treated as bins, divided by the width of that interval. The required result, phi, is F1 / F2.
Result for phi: 1.064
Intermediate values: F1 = 146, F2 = 137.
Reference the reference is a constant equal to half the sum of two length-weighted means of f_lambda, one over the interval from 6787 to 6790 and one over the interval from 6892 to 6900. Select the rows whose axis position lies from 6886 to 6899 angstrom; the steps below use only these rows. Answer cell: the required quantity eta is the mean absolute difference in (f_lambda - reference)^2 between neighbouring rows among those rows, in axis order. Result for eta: 119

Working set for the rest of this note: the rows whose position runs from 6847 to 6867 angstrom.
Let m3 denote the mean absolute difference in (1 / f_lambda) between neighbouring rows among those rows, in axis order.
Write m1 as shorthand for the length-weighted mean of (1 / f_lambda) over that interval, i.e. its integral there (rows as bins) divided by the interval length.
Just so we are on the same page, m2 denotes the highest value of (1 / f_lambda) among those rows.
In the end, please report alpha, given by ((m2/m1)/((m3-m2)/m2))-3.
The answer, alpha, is -4.20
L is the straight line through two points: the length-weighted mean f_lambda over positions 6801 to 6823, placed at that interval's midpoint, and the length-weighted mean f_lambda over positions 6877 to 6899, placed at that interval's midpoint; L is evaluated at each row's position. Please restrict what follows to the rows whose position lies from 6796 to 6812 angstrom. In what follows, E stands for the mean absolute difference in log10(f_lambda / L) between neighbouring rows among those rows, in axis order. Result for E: 0.024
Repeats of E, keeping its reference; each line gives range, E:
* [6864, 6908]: 0.039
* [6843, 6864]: 0.026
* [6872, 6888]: 0.050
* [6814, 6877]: 0.031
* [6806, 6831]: 0.028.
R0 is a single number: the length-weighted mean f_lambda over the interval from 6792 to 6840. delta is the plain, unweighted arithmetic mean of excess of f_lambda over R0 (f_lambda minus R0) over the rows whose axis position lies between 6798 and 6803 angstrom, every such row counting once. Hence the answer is 1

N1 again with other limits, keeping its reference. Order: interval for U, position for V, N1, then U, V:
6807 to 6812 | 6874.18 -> 3.0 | -0.7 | -11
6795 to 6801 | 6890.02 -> -0.3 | -2.6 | 4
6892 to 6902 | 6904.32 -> 2.3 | -0.3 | -4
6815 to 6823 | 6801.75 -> 5.0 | -0.3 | -8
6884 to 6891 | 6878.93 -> 0.1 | 7.5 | 2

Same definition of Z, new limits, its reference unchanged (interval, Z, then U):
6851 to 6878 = 1.3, -1.1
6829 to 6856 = 4.7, -2.2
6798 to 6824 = 1.8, -1.4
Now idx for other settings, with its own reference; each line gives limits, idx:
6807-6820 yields 6811.15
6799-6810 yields 6804.88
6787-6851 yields 6830.00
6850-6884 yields 6872.59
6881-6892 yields 6888.44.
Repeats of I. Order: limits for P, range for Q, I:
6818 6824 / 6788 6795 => 0.15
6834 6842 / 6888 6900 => -0.04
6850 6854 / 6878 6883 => 0.31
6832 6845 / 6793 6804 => -0.05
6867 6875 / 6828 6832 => 0.40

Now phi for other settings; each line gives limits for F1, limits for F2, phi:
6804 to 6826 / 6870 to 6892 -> 1.058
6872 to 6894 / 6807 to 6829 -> 0.952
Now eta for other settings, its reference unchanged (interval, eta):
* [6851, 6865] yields 109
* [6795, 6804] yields 89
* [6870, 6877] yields 292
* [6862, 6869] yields 84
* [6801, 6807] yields 98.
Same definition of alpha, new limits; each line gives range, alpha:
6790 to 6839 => -4.25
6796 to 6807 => -4.10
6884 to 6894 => -4.30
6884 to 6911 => -4.24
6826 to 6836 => -4.32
